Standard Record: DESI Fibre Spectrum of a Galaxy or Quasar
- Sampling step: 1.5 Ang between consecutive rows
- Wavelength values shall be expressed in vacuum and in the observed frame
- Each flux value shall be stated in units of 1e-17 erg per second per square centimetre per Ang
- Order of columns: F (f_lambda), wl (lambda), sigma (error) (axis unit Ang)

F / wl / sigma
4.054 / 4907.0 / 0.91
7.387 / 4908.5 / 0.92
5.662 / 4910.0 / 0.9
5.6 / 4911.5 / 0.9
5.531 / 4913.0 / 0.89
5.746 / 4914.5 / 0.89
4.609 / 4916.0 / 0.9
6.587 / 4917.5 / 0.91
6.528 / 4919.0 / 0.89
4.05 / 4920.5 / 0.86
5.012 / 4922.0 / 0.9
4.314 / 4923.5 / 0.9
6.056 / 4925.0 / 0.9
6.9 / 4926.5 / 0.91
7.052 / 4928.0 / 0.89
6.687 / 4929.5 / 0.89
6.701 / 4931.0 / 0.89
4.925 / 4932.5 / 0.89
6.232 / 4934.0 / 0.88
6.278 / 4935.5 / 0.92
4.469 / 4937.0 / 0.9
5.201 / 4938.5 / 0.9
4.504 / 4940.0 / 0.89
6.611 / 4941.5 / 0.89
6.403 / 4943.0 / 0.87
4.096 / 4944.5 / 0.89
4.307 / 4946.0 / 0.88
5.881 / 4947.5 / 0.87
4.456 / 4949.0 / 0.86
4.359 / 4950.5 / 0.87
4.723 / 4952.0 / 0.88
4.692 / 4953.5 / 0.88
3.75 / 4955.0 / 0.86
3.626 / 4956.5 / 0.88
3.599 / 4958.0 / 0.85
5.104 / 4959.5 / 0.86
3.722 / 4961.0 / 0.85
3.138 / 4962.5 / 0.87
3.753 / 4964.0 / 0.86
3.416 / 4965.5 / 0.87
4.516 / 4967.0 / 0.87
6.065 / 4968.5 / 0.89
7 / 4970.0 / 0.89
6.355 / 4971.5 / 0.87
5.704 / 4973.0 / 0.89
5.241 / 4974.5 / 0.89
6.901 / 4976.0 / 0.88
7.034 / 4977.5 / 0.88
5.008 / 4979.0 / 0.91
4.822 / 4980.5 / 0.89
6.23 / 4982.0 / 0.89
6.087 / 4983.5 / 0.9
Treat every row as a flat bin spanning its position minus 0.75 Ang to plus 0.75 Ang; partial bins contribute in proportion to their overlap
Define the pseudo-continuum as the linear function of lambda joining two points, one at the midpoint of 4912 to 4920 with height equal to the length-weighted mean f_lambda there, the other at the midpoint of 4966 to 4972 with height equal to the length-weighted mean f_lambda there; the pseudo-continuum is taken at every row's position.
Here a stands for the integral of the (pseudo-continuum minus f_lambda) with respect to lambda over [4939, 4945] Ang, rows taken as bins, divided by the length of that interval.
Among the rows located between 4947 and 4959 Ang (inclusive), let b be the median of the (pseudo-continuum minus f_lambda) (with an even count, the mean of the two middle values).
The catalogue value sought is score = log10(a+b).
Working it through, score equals 0.25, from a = 0.3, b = 1.4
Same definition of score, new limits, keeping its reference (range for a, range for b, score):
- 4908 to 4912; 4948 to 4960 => -0.02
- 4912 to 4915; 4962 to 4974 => -0.06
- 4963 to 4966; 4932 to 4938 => 0.40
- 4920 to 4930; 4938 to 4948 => -0.22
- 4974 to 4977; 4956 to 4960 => 0.27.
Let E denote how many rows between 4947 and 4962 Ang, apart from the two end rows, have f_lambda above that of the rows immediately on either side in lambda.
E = 2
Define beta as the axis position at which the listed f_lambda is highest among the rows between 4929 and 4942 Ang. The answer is 4931.0 Ang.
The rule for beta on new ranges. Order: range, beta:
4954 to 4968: 4959.5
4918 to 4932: 4928.0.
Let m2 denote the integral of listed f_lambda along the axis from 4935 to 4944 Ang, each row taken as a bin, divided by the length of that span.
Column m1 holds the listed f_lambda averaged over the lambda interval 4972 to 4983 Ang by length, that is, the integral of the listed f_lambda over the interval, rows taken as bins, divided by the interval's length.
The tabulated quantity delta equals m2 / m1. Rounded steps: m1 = 5.9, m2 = 5.5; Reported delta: 0.9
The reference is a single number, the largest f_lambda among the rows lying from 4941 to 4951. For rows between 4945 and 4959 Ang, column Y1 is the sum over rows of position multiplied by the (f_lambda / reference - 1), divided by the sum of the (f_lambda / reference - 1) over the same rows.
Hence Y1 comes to 4952.8 Ang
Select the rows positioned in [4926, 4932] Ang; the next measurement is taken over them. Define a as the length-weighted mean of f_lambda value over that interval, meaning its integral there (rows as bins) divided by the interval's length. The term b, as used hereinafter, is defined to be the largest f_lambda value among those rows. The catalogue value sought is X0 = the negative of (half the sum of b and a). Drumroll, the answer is -6.9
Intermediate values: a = 6.8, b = 7.052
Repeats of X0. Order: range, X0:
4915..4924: -5.9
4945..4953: -5.3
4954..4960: -4.6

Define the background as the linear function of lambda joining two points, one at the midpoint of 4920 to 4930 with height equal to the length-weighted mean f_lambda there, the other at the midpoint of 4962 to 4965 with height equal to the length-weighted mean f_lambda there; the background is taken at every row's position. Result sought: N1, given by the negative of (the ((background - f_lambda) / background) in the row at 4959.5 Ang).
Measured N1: 0.38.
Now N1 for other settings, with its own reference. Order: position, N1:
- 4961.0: 0.03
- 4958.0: -0.05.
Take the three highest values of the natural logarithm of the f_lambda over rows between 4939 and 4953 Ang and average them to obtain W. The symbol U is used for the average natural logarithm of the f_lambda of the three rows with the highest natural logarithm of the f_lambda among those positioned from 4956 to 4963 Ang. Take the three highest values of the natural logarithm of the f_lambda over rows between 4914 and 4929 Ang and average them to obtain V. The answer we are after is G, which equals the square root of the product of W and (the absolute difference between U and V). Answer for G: 0.97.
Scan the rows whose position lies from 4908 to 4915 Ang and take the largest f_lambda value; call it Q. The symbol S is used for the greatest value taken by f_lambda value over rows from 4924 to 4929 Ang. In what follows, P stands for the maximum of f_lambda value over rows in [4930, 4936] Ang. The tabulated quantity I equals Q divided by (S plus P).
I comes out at 0.54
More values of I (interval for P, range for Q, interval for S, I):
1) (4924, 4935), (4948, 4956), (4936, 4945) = 0.35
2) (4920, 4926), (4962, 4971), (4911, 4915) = 0.59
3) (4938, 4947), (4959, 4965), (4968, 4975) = 0.37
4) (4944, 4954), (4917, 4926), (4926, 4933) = 0.51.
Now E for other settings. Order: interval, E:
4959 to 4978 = 2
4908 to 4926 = 3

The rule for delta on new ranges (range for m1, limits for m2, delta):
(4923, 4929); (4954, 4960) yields 0.6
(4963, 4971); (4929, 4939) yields 1.2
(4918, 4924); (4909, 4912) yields 1.1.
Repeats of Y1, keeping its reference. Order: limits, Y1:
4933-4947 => 4941.2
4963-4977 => 4967.1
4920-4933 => 4923.7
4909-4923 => 4916.7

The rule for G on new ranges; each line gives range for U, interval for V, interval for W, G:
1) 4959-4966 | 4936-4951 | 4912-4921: 0.87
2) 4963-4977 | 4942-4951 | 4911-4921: 0.61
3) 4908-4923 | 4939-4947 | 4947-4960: 0.53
